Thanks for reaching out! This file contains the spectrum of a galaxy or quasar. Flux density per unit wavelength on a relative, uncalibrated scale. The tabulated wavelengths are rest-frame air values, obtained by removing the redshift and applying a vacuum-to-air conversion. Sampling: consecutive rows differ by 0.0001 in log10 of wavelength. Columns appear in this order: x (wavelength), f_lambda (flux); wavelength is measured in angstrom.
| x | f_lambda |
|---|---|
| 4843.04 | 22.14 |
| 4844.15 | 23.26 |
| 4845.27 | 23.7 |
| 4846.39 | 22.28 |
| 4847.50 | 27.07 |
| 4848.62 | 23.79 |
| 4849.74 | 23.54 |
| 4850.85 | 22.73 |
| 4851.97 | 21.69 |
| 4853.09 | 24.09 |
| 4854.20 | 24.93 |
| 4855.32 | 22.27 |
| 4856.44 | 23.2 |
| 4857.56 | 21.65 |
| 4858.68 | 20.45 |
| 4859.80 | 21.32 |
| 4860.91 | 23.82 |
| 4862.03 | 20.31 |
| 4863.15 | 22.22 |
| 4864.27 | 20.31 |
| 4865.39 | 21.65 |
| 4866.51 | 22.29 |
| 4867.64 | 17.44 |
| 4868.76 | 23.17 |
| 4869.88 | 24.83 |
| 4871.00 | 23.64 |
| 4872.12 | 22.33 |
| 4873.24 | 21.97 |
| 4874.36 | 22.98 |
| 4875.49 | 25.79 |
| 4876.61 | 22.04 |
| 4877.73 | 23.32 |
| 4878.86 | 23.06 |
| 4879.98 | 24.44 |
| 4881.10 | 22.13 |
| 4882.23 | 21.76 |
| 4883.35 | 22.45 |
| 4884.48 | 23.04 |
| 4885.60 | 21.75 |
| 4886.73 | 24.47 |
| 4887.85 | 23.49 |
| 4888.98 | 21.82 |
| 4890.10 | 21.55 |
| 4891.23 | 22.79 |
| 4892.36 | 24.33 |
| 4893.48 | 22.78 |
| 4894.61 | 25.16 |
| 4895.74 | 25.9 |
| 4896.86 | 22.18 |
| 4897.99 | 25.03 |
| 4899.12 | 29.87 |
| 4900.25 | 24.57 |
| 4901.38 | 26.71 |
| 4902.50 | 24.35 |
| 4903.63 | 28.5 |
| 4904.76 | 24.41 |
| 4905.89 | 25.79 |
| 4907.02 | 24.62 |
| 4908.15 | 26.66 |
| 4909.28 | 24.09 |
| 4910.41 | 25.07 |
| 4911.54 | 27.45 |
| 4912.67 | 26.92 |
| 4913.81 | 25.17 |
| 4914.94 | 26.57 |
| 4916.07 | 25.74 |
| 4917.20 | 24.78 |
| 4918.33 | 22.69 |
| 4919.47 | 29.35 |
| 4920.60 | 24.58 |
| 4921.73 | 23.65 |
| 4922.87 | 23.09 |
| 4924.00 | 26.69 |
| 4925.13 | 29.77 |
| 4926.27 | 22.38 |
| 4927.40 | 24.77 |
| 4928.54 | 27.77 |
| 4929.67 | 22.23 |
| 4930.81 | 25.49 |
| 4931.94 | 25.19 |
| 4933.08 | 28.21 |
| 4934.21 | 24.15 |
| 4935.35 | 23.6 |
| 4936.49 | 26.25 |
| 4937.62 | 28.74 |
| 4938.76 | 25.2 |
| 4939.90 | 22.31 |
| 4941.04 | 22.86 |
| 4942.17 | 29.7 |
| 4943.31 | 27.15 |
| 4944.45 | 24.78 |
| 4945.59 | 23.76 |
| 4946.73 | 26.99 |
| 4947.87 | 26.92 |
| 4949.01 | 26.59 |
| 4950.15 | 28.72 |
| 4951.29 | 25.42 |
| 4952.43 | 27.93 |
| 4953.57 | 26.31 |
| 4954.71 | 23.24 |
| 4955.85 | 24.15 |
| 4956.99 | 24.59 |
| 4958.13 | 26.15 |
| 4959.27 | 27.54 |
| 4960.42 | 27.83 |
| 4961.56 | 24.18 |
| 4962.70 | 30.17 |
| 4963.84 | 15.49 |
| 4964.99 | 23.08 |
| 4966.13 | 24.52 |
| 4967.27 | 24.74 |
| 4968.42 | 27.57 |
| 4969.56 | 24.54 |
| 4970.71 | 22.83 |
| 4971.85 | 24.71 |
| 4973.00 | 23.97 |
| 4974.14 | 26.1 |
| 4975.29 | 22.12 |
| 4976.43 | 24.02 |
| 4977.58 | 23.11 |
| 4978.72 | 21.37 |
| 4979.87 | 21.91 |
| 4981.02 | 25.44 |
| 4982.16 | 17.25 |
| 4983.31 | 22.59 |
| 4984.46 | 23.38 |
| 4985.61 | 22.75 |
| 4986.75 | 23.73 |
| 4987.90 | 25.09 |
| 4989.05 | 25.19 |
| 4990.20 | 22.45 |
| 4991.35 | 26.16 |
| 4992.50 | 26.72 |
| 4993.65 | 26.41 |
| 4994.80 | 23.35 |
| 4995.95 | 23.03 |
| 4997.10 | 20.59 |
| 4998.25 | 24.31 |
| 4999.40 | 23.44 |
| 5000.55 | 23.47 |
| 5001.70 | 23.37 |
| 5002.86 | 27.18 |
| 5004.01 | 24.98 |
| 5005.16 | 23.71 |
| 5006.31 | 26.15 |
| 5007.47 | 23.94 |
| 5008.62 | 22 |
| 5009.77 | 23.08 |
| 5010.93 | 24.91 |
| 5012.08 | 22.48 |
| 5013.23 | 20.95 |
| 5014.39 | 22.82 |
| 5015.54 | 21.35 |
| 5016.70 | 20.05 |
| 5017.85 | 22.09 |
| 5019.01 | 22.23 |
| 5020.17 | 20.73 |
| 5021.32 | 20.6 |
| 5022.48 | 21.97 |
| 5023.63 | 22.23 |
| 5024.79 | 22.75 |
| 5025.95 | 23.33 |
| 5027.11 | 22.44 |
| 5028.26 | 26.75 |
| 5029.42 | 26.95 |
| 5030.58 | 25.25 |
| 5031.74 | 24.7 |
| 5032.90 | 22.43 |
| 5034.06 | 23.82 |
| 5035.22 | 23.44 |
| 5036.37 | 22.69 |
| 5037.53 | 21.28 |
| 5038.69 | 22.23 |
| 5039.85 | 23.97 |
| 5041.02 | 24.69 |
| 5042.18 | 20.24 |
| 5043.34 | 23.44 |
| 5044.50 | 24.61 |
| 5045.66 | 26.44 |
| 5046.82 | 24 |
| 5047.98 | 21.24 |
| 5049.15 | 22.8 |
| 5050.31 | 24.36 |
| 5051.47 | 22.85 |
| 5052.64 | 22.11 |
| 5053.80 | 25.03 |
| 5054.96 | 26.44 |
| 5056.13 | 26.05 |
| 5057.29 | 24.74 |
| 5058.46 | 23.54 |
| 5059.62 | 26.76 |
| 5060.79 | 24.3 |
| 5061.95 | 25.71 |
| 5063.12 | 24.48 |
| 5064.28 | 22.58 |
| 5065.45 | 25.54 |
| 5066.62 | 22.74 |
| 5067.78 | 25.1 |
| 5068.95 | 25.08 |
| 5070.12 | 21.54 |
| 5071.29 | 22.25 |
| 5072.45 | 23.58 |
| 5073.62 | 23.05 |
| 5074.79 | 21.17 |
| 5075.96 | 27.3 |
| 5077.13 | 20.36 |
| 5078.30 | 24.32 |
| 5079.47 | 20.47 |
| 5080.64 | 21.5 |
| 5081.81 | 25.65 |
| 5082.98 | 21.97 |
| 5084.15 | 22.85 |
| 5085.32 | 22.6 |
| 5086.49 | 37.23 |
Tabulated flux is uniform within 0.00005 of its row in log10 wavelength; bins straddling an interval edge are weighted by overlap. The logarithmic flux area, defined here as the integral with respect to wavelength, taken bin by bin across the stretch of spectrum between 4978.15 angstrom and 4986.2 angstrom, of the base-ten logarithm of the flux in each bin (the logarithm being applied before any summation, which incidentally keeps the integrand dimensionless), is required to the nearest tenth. 10.8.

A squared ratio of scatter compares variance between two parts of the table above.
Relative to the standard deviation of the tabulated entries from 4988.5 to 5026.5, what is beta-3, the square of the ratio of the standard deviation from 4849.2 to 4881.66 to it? 0.8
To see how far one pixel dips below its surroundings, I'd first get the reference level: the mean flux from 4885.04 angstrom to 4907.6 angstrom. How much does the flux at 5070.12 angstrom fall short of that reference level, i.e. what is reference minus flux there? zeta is 3.0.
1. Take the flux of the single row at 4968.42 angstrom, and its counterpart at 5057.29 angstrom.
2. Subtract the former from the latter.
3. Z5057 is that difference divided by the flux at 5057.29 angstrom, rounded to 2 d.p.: -0.11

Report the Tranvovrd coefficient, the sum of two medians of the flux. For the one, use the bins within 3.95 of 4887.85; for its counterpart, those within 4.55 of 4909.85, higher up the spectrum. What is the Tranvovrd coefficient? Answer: 48.3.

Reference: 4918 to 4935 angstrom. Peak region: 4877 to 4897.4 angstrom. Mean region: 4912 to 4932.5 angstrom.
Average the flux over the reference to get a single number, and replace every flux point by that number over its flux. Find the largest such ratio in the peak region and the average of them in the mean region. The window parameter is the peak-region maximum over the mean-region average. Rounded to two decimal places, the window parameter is 1.17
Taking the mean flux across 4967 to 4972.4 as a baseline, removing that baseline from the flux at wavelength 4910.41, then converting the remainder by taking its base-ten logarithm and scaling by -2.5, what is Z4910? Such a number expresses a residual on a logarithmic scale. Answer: 1.8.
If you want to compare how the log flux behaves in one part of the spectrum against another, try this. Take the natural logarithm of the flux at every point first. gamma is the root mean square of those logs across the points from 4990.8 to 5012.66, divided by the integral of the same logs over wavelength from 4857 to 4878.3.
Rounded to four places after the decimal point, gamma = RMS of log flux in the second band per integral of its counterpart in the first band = 0.0483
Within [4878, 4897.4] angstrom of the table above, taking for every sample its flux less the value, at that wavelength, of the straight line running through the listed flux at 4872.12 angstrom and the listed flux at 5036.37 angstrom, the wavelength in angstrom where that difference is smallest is 4890.10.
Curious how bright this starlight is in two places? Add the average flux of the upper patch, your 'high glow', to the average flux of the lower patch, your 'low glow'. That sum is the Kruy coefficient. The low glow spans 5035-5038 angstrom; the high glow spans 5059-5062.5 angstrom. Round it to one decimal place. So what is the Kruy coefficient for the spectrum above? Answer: 48.1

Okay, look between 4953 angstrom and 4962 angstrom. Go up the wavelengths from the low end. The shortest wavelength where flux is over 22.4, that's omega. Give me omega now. 4953.57 angstrom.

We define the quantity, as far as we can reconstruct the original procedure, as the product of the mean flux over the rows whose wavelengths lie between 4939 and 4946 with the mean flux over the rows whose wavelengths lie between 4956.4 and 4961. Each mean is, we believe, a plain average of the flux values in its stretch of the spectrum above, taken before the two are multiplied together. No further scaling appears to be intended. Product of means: 666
